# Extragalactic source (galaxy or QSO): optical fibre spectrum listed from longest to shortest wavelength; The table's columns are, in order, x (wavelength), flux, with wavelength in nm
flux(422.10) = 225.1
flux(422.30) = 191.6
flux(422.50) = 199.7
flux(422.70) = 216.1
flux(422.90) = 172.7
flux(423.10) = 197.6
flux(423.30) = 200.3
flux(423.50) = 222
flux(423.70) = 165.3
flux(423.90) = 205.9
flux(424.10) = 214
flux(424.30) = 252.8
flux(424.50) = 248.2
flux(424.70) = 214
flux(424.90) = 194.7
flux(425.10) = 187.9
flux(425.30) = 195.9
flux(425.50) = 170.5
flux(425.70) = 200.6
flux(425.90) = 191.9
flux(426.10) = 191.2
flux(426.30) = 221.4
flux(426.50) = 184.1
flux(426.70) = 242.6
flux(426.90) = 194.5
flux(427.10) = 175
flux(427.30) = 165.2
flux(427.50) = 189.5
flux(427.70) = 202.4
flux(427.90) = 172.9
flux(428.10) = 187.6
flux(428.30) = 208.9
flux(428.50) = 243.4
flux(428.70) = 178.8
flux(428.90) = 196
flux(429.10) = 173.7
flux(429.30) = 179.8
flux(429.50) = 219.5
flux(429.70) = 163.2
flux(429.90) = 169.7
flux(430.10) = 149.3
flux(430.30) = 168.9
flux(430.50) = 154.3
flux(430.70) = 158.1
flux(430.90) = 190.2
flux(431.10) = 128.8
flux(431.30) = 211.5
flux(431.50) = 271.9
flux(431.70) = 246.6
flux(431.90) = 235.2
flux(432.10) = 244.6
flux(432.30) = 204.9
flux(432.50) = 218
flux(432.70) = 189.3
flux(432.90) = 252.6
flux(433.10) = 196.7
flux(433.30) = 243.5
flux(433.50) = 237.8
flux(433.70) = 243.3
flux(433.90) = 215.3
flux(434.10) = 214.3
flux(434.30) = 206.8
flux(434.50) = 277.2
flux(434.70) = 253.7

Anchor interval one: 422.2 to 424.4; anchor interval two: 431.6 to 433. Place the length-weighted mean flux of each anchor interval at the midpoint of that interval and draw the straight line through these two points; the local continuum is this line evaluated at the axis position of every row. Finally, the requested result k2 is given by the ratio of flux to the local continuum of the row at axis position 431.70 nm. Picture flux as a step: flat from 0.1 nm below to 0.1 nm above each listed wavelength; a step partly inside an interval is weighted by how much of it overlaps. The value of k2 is 1.09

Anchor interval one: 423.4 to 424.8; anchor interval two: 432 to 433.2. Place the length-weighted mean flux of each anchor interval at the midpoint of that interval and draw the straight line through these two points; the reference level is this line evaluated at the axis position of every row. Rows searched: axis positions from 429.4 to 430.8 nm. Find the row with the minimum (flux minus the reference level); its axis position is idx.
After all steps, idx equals 430.10 nm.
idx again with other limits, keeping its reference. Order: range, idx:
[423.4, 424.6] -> 423.70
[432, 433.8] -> 432.70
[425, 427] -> 425.50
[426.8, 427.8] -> 427.30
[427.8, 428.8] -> 427.90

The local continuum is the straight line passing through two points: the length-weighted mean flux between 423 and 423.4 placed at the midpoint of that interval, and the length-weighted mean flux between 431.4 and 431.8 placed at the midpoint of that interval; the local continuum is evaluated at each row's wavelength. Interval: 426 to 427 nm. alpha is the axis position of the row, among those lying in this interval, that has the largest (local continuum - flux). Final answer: 426.50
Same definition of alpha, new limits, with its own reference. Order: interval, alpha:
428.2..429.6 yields 429.10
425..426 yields 425.50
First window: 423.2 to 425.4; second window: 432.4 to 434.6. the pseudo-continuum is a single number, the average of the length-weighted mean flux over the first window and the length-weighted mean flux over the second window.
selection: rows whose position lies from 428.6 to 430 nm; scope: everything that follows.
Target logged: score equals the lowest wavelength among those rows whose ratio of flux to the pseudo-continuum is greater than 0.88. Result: 428.90 nm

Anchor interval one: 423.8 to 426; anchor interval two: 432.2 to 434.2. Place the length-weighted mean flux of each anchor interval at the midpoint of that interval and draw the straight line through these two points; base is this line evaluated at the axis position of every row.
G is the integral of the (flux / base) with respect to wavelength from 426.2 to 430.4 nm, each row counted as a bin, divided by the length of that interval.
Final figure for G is 0.89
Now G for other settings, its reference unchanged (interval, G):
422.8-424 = 0.95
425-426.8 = 0.95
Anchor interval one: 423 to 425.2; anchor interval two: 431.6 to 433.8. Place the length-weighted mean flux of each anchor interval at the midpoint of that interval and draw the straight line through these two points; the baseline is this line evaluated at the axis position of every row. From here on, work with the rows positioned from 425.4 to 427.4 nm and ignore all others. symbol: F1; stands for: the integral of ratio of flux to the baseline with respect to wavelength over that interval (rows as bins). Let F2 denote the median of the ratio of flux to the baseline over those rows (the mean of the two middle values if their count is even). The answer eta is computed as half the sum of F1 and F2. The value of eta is 1.35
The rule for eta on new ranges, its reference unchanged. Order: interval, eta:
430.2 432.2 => 1.34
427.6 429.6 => 1.33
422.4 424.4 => 1.47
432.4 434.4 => 1.44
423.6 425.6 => 1.45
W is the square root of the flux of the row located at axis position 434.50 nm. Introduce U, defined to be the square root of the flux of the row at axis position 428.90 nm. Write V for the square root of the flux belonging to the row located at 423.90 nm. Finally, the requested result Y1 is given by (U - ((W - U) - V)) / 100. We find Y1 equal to 0.26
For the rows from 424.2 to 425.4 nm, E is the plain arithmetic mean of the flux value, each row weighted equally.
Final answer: 216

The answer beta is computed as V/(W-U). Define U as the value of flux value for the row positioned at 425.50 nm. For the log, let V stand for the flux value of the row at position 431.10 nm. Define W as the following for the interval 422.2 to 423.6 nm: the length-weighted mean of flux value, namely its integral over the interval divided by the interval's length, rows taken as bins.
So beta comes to 4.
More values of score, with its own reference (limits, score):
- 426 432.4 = 426.30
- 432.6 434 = 432.90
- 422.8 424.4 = 423.10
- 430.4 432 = 431.30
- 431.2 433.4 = 431.30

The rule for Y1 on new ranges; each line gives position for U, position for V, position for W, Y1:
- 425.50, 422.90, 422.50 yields 0.25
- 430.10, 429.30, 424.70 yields 0.23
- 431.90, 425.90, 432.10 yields 0.29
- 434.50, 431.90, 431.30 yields 0.34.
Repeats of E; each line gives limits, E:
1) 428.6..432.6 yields 193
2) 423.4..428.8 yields 201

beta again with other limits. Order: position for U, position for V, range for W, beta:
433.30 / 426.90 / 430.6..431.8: -5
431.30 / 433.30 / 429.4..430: -9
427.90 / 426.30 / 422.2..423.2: 10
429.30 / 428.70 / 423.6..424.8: 5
